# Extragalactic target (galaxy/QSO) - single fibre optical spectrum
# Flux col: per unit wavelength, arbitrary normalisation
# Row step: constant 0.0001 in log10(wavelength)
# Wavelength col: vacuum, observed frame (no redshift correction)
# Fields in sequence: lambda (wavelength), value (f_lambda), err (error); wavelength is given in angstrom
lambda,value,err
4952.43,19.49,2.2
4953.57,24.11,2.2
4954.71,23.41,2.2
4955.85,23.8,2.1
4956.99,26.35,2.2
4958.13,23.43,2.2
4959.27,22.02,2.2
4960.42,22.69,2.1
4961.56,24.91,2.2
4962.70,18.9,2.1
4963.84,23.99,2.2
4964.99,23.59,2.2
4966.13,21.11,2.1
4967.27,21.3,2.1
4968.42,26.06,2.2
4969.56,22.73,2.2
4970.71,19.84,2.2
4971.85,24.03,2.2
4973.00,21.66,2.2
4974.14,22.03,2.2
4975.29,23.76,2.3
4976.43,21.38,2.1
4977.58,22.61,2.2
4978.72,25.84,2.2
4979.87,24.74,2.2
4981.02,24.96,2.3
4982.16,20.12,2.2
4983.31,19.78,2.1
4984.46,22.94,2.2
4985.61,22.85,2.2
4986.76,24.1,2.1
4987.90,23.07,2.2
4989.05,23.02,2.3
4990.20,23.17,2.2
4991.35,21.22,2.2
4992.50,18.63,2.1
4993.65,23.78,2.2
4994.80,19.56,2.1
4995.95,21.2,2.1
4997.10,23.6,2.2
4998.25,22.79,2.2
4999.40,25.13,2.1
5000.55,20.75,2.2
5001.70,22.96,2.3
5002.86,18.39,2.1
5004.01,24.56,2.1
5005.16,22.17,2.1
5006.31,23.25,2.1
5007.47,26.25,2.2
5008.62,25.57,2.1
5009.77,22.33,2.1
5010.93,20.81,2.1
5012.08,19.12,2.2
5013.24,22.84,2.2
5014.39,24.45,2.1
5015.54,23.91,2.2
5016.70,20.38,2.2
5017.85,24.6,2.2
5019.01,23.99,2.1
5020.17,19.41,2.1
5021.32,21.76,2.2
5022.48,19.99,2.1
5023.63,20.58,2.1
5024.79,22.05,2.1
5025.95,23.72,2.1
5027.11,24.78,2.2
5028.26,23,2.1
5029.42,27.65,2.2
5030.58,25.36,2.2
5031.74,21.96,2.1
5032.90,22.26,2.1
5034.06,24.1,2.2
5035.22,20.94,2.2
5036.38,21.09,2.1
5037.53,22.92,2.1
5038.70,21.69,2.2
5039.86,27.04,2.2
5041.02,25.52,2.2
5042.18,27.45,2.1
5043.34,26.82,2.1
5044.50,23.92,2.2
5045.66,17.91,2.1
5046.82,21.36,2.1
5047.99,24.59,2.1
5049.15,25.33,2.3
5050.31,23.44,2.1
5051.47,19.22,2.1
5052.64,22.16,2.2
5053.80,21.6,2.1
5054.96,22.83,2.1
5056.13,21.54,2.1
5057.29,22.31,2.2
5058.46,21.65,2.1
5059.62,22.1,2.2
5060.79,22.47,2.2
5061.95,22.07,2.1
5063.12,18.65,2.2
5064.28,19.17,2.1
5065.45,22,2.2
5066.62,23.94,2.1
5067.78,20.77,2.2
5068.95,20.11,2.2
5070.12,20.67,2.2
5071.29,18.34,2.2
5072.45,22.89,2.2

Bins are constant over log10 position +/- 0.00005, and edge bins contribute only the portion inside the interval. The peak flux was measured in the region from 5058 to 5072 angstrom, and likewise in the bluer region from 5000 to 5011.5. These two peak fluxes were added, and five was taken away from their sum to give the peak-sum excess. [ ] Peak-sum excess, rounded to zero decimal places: 45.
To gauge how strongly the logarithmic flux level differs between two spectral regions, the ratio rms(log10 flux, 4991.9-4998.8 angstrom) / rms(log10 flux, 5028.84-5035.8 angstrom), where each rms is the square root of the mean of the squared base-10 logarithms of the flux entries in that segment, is 0.97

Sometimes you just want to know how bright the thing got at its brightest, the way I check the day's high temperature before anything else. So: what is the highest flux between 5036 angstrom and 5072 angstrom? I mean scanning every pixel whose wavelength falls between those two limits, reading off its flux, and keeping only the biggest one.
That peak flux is 27.45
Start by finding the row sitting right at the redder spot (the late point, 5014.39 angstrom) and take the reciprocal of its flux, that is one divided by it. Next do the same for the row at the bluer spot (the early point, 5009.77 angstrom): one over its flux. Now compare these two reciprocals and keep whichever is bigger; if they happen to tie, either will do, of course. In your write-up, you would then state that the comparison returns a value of 0.045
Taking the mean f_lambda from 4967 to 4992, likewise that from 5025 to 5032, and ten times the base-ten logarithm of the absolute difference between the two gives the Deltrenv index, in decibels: 2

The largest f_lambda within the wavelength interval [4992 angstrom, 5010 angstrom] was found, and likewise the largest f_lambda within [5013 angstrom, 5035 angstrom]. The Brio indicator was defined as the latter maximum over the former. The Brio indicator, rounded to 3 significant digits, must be 1.05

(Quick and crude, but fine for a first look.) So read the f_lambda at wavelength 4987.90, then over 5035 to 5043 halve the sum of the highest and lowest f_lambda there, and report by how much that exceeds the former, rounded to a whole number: 1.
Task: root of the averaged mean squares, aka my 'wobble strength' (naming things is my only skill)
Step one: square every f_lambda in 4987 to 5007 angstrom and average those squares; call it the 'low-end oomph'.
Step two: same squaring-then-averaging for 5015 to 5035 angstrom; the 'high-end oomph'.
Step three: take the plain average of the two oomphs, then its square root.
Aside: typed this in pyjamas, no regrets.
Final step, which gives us 22.6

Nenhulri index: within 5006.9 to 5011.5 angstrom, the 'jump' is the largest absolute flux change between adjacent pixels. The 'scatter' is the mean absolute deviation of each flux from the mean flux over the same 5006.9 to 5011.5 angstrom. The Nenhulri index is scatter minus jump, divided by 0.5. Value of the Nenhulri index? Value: -2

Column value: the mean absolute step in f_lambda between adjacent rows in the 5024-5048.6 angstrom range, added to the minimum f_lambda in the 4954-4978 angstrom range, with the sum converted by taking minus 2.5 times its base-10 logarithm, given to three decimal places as -3.322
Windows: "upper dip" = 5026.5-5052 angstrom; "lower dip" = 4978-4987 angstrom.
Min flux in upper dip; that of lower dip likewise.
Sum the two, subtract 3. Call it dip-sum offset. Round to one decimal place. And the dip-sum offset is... 34.7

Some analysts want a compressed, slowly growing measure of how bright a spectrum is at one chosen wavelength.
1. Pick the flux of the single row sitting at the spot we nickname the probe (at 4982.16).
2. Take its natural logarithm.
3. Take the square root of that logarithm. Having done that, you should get 1.73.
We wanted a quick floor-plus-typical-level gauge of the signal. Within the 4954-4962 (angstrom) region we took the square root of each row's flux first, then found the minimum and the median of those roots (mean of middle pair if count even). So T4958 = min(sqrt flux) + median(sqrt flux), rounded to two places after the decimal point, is 9.53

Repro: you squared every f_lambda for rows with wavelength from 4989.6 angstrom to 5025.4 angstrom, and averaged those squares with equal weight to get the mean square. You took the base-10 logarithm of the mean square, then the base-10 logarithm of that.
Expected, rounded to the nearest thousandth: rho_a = 0.431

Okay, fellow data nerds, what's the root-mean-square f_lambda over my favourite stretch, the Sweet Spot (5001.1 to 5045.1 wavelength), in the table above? 23.3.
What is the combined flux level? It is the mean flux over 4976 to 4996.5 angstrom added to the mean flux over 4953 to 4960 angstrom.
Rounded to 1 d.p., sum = 46.2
